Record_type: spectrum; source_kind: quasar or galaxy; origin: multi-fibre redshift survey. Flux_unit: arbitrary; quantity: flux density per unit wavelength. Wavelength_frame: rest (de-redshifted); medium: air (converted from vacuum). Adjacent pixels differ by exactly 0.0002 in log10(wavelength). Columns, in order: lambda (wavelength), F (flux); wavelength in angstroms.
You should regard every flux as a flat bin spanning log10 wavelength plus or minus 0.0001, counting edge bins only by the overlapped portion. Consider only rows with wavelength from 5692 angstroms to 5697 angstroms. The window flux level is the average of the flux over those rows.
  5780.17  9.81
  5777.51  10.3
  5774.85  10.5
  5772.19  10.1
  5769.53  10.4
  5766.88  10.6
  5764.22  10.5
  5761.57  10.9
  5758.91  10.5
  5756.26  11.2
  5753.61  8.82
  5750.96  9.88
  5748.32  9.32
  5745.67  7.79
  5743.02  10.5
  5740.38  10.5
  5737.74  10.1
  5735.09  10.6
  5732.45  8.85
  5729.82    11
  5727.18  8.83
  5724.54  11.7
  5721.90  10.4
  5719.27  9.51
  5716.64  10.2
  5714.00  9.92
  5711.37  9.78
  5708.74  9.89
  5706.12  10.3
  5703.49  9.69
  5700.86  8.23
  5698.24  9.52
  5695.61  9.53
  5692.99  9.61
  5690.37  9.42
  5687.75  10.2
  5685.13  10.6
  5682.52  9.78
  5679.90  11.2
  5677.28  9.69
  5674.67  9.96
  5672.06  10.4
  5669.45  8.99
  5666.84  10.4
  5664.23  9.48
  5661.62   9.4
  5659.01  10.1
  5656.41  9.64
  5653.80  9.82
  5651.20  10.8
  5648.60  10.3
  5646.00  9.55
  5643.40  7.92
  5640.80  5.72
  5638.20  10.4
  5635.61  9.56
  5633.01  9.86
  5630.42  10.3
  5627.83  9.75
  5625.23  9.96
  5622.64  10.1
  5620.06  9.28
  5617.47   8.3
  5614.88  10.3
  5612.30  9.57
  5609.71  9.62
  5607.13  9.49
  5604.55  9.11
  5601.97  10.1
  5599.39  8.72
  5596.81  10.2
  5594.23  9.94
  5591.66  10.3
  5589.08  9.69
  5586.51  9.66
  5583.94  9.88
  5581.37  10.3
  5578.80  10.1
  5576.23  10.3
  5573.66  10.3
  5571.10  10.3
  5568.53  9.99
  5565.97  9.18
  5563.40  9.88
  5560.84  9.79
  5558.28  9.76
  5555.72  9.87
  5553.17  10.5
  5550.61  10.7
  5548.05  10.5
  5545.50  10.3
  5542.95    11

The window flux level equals 9.6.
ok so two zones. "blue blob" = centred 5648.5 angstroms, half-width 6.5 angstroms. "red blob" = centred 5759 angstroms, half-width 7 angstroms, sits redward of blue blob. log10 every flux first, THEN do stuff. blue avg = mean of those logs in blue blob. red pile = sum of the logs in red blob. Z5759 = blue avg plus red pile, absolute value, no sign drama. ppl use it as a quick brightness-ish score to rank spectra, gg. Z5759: 6.1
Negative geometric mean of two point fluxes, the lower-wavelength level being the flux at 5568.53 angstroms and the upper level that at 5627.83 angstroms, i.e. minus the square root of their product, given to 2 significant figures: -9.9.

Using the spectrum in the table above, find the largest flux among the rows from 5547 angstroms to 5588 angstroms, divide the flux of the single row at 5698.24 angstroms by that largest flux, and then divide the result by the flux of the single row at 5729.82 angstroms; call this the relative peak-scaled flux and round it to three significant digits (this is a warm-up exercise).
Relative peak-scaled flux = 0.0809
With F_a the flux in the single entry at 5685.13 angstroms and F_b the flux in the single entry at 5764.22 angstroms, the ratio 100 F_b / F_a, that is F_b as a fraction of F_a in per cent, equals 99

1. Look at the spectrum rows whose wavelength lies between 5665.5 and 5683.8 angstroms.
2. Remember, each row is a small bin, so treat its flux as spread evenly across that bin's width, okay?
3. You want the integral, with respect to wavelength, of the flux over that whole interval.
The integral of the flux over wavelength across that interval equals 184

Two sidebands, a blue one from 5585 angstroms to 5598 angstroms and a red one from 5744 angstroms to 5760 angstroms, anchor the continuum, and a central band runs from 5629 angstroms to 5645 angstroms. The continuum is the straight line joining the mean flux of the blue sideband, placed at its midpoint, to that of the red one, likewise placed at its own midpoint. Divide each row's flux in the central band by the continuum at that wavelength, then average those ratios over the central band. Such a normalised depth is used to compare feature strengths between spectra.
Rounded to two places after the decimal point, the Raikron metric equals 0.91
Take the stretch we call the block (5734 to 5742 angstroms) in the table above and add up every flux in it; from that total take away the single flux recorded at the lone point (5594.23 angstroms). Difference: 21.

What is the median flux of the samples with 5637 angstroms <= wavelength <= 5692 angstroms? 9.82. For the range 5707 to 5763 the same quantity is 10.10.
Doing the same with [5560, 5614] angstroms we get 9.88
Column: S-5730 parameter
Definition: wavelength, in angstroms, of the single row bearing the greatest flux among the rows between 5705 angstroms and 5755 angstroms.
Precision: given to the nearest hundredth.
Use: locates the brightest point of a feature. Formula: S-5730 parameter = 5724.54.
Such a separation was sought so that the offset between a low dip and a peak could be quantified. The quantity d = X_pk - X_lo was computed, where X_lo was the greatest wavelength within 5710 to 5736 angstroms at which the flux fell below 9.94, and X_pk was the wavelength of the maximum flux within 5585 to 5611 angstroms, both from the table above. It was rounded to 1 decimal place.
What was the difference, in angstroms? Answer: -140.8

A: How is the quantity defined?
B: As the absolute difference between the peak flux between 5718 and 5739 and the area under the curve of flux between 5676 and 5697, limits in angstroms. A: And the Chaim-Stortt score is 198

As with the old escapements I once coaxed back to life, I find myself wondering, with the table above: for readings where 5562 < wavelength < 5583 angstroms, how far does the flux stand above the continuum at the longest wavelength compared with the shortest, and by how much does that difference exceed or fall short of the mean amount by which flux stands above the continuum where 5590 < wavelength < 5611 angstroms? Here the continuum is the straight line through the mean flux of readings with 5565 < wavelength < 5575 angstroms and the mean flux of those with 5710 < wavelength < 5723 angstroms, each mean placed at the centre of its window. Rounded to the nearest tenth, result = 0.7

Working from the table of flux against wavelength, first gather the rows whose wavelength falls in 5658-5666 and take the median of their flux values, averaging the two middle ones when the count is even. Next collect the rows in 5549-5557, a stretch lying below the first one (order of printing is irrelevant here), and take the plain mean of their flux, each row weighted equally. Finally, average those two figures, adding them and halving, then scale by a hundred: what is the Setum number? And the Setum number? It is 992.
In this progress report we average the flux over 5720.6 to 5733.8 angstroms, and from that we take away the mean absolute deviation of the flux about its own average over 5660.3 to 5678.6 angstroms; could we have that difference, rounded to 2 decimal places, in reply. 9.73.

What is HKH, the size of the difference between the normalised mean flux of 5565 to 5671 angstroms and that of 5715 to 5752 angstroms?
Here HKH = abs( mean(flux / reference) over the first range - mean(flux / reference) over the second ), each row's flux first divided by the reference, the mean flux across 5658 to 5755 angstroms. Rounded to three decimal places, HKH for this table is 0.027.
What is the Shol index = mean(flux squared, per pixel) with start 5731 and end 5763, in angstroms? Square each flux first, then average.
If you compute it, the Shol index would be 99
